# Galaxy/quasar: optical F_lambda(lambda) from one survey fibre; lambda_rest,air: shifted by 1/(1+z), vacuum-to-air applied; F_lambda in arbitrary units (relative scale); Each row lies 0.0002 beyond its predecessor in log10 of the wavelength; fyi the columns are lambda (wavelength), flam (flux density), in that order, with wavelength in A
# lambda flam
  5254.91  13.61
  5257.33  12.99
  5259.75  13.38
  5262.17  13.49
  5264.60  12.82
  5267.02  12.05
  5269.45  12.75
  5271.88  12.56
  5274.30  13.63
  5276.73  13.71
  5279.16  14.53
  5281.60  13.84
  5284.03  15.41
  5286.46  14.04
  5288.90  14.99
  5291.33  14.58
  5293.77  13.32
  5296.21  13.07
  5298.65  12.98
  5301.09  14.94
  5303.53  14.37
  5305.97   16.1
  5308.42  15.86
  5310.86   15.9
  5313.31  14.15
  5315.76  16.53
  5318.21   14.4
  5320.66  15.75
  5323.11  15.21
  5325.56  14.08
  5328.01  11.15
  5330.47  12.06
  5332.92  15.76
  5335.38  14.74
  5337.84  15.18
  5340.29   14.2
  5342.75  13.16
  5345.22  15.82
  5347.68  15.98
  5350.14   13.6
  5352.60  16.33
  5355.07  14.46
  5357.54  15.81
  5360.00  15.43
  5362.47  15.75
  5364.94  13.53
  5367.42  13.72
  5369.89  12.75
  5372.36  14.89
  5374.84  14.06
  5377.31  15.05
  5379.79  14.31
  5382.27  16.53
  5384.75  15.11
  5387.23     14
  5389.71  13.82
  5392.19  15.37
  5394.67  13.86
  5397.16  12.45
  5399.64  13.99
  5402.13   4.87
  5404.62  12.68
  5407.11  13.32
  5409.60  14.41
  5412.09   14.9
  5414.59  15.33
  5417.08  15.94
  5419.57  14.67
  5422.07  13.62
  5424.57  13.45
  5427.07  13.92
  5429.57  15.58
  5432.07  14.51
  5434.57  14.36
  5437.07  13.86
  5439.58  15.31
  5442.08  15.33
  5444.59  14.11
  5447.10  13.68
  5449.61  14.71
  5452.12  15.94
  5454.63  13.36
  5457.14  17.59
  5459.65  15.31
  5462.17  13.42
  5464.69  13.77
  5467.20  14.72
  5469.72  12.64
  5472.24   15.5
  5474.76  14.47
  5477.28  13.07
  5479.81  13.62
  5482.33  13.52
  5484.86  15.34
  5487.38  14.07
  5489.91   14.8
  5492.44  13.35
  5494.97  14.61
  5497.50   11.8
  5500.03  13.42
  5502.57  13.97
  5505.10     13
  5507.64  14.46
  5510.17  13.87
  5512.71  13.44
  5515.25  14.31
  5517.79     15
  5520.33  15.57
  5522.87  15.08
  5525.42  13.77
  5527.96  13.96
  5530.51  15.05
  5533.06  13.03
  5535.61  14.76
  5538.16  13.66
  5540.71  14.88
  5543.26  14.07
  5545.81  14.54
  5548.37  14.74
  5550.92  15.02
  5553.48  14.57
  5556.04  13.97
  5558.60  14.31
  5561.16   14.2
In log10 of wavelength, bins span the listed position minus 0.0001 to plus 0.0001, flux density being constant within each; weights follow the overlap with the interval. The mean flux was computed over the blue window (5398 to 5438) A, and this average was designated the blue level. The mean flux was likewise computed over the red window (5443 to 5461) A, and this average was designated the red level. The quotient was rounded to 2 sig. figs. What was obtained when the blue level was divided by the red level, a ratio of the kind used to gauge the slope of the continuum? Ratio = 0.92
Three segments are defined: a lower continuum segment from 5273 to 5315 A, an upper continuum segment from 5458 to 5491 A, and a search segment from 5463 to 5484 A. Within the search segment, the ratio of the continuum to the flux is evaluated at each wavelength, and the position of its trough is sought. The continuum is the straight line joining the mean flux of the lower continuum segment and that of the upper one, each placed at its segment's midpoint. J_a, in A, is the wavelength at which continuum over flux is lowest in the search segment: 5472.24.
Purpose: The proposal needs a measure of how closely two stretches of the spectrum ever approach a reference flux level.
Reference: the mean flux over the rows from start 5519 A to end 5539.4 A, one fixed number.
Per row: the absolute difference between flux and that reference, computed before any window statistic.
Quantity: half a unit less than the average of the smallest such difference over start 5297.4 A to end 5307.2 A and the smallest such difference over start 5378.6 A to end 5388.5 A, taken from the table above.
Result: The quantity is -0.47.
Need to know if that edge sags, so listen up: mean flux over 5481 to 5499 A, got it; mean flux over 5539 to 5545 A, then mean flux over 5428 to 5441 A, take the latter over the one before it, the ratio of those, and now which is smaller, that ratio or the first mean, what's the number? 1.02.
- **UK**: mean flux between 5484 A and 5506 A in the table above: 13.8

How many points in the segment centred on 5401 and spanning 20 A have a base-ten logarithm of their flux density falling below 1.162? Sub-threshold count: 7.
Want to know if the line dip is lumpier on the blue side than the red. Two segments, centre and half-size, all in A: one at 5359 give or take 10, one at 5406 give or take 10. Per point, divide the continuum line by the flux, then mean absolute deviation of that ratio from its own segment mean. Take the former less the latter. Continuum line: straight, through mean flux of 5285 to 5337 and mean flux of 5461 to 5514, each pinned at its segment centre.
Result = -0.346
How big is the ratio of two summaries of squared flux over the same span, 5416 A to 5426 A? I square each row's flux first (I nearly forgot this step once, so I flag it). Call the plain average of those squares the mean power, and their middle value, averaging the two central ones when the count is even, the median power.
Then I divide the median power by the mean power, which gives 0.96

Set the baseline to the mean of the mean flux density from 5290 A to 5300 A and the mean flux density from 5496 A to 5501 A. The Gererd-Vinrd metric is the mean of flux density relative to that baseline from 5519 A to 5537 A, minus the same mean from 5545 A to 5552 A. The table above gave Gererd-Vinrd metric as -0.3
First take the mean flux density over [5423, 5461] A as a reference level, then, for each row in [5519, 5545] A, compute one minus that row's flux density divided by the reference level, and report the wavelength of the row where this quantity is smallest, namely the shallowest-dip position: 5520.33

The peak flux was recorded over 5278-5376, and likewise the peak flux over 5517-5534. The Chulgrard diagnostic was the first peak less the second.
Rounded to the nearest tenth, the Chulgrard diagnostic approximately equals 1.0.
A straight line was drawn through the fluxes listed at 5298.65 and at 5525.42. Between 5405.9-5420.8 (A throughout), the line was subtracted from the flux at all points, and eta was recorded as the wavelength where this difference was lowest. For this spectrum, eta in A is 5407.11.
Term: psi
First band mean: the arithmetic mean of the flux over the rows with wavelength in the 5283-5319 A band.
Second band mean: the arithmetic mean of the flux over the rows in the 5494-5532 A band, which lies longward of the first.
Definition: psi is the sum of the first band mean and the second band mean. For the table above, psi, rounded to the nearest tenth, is 28.8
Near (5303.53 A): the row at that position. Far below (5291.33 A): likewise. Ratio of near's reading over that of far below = 0.99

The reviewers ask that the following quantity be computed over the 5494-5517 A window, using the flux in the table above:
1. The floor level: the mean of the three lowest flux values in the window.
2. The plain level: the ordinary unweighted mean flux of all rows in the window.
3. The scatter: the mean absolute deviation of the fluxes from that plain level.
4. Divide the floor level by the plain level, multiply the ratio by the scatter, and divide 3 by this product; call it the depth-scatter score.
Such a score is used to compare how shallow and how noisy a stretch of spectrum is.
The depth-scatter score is 4.9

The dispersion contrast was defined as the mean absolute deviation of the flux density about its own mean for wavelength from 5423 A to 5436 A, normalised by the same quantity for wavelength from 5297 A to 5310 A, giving 0.58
